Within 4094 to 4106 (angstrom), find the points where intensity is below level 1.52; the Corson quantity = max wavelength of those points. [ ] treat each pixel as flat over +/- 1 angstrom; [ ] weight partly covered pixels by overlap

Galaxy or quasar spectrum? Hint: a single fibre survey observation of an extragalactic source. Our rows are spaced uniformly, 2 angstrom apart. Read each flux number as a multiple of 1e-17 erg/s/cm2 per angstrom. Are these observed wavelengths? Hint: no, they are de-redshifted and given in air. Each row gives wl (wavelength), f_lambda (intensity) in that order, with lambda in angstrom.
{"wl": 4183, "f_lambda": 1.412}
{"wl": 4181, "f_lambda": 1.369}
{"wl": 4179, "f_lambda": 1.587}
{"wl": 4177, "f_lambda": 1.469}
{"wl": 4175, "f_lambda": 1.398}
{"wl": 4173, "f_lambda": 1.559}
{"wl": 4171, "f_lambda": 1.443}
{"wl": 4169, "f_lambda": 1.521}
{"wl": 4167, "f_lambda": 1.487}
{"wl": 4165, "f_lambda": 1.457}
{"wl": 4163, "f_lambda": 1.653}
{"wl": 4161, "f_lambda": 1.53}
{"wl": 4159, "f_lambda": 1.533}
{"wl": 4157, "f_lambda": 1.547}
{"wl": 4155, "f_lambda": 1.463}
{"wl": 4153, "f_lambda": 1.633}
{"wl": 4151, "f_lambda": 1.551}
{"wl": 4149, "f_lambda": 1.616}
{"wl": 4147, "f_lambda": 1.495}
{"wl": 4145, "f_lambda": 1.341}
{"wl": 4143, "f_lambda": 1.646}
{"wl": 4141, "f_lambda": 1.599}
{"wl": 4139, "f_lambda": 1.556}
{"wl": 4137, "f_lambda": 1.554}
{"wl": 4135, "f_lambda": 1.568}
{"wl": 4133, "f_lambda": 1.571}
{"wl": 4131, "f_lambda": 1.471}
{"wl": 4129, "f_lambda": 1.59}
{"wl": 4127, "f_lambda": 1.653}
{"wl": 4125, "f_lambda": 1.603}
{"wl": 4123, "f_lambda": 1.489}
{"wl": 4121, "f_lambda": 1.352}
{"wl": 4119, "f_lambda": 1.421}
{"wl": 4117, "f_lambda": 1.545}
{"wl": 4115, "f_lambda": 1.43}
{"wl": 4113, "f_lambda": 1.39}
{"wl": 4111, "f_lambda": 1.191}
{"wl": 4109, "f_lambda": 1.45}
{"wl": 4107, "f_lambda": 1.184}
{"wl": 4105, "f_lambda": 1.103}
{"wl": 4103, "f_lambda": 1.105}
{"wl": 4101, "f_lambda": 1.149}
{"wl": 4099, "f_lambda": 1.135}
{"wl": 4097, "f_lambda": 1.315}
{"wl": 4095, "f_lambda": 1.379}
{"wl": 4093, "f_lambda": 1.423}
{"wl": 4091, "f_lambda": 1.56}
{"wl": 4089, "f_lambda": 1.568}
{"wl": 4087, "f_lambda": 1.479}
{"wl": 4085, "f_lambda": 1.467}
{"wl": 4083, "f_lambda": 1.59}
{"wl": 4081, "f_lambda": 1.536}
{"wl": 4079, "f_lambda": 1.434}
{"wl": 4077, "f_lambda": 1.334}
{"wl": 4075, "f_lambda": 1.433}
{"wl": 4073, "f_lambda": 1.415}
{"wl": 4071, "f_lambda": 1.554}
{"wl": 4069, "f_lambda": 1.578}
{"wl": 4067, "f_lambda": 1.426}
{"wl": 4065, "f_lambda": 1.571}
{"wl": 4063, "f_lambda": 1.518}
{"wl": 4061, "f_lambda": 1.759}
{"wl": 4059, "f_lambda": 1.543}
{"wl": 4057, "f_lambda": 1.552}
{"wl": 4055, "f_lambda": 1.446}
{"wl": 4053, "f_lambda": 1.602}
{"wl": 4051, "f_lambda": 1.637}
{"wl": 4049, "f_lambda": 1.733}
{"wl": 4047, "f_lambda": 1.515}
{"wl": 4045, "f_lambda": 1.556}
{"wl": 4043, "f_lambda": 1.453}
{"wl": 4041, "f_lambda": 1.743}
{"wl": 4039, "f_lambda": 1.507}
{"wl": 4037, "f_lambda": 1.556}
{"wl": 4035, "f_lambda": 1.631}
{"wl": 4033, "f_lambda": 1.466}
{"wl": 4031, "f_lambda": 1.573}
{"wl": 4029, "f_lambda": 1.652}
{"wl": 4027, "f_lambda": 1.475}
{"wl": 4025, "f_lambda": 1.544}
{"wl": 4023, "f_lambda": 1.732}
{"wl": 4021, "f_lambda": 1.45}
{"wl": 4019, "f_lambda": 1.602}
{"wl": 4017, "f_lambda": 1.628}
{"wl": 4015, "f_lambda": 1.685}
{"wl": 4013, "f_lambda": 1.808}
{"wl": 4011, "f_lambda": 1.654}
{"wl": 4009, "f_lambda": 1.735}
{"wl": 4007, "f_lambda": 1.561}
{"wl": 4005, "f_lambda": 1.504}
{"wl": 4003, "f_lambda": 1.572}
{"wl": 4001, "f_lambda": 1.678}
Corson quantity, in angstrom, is 4105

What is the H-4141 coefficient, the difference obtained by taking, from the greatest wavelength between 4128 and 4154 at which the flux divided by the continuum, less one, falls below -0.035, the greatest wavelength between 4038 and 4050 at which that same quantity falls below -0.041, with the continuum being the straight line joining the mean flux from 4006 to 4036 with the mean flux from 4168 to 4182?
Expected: 98 angstrom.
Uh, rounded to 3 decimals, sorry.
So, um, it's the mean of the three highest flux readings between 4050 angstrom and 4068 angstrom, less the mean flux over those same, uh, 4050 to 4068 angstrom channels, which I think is 0.104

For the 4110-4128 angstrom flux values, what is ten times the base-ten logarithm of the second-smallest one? 1.3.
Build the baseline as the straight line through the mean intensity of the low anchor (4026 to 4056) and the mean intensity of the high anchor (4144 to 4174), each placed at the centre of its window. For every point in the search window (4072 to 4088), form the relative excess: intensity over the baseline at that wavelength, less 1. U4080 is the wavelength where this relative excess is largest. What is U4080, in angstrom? 4083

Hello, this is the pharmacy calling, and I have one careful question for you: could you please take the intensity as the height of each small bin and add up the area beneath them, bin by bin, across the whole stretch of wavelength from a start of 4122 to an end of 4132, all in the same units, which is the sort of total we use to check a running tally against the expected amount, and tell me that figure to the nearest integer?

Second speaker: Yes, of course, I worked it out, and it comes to 16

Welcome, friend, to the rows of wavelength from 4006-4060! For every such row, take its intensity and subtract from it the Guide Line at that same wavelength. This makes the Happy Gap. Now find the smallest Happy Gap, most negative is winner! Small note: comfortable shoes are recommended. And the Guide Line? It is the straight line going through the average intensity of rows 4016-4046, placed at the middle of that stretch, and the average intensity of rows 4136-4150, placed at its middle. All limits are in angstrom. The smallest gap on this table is -0.12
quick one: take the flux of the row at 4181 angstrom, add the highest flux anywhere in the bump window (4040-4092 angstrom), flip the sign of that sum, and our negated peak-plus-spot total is -3.13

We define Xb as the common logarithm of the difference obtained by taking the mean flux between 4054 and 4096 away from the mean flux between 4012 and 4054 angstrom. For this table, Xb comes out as -1.02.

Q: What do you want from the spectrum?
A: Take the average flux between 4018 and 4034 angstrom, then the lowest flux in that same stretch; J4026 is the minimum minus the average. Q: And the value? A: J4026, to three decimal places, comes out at -0.112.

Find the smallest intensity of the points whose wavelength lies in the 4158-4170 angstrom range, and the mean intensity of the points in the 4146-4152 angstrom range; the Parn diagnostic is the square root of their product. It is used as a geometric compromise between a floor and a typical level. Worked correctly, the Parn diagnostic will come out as 1.50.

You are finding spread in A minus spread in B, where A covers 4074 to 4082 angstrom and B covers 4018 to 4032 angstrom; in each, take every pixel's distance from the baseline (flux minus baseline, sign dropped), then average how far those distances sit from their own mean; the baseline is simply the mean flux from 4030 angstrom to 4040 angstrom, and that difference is 0.007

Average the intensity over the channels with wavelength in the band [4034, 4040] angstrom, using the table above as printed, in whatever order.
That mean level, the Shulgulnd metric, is 1.56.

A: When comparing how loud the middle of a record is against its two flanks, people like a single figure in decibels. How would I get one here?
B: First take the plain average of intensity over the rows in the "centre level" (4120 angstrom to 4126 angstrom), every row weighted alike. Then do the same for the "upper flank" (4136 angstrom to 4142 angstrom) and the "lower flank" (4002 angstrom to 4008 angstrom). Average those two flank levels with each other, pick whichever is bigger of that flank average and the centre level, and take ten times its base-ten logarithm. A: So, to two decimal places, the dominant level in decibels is 1.92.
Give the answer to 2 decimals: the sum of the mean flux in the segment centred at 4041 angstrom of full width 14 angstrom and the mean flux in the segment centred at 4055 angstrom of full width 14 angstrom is 3.18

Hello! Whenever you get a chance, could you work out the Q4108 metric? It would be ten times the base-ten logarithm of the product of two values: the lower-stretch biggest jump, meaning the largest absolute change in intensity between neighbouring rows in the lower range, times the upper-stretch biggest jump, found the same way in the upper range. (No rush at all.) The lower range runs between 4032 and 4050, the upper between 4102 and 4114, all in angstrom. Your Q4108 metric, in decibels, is -11.1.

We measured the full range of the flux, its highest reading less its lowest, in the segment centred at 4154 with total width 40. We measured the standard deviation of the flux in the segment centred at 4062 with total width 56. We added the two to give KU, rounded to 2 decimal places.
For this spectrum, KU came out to 0.41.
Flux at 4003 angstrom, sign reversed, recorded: -1.57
